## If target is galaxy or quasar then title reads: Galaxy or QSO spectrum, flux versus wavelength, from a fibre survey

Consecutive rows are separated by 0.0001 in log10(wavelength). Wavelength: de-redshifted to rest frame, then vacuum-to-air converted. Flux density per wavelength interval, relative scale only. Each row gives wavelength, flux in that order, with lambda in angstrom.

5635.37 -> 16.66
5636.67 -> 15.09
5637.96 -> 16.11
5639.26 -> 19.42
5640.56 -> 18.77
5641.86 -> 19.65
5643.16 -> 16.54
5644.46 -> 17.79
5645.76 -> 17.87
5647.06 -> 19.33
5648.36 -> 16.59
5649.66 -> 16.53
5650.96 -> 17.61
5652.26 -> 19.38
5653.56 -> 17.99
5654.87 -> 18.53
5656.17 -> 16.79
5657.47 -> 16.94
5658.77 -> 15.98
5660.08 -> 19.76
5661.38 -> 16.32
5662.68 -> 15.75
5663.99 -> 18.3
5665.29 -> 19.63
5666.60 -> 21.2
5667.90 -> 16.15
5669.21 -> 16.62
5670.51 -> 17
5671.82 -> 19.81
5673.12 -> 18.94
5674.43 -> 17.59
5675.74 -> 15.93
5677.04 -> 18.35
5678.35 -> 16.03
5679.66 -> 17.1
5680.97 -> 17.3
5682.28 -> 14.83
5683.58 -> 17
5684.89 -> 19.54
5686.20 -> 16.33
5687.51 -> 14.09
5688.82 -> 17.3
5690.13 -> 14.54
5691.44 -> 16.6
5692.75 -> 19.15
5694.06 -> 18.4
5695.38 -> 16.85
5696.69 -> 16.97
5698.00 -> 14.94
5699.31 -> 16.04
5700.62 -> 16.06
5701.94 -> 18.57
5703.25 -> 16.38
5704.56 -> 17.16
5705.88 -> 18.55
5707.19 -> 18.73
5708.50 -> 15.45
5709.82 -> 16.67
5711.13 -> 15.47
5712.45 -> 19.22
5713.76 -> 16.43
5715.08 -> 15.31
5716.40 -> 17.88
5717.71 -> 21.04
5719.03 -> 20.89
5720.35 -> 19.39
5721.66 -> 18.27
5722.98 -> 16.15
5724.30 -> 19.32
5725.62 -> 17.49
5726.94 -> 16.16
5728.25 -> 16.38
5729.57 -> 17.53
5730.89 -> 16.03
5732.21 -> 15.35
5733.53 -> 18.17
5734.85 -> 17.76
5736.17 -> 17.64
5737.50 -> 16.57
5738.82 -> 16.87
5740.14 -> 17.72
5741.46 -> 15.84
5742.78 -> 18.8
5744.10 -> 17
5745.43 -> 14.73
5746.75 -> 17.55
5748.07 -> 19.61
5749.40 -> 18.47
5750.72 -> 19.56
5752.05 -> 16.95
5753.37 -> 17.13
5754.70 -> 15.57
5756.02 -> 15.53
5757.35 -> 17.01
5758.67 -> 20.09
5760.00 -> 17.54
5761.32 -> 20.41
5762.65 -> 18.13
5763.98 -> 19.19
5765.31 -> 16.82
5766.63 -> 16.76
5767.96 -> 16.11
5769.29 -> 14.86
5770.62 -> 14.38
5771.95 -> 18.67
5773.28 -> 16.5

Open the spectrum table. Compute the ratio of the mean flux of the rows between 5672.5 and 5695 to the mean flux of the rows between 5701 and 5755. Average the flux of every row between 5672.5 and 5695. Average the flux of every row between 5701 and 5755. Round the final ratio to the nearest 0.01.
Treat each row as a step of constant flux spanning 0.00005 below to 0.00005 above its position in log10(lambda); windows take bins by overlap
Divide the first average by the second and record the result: 0.97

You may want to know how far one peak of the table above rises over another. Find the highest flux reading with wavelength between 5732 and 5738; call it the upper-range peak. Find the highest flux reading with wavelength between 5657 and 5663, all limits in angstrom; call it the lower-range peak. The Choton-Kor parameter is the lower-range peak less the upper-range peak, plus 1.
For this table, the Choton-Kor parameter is 2.59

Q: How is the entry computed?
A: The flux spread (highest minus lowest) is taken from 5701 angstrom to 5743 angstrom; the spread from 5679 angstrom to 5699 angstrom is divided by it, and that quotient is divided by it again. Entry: 0.17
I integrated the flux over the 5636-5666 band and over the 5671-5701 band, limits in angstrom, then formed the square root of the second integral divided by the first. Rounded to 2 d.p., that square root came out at 0.98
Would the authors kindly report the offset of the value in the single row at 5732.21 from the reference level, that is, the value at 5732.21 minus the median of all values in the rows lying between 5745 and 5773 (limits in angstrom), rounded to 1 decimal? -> -1.8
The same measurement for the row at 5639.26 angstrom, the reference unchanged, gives 2.3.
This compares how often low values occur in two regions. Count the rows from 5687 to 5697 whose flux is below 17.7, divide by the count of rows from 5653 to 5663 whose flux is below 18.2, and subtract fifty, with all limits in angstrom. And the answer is -49.0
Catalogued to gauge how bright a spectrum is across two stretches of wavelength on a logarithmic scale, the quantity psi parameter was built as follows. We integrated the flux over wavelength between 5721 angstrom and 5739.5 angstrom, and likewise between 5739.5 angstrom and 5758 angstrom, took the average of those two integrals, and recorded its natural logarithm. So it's 5.76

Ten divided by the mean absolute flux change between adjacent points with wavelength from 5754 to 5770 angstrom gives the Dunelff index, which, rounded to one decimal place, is 6.2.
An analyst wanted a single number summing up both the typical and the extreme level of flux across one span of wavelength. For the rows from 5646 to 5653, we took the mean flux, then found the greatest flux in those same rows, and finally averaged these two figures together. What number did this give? 18.6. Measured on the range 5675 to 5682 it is 17.6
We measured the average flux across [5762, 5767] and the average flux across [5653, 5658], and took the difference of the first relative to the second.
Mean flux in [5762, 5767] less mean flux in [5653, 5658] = 0.2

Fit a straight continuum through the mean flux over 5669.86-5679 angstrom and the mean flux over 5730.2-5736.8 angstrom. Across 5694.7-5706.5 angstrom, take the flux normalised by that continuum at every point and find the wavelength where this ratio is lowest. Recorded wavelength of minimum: 5698.00 angstrom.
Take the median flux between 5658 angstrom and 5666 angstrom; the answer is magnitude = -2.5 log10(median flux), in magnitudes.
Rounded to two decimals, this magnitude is -3.10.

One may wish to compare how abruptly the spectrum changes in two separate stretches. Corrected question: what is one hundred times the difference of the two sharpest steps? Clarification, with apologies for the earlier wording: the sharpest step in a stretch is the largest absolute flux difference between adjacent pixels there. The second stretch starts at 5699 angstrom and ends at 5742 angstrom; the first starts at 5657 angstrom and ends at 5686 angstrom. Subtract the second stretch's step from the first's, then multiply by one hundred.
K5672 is 130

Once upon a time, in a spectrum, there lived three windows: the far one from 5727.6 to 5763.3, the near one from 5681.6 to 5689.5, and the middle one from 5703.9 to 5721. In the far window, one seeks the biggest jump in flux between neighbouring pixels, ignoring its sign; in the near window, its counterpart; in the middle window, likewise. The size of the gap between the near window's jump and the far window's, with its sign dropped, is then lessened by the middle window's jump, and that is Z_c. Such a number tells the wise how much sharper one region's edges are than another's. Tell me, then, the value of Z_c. -3.6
